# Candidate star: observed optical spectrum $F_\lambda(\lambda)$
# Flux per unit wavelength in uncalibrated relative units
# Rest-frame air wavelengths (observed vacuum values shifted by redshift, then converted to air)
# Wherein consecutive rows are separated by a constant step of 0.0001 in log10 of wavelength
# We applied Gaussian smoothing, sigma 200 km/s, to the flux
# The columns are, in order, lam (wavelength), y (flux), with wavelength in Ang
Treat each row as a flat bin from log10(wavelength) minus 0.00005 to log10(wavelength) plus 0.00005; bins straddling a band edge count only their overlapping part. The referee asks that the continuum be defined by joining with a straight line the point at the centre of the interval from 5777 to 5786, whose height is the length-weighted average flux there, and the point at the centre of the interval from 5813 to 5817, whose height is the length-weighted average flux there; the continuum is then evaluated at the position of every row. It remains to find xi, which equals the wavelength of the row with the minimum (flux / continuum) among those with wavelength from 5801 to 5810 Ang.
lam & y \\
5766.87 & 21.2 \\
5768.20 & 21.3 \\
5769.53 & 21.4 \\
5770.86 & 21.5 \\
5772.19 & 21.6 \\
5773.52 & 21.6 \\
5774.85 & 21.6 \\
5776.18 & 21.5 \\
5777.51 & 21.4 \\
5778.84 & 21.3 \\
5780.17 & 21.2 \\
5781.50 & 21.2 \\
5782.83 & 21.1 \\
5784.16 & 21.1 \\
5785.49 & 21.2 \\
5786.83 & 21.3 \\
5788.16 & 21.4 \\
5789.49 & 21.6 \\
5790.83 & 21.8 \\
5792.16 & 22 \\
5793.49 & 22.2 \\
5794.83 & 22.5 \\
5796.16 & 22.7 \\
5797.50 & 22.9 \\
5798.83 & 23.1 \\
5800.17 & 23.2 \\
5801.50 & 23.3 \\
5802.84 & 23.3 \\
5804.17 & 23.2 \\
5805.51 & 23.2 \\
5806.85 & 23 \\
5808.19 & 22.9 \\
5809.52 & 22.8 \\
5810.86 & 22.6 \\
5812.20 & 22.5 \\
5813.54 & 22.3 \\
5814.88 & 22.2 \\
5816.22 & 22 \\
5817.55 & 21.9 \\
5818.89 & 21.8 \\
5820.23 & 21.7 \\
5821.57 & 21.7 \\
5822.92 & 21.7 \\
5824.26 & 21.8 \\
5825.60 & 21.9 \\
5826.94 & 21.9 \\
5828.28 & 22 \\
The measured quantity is 5809.52 Ang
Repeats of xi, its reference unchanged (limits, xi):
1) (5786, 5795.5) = 5786.83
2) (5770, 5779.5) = 5778.84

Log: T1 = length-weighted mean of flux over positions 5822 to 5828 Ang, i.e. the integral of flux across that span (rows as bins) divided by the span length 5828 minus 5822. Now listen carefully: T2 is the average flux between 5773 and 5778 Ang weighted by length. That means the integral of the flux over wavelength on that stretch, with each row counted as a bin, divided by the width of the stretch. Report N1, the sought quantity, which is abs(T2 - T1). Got 0.29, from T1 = 21.8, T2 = 21.5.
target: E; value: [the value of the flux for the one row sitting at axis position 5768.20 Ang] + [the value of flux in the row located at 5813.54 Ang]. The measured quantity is 43.6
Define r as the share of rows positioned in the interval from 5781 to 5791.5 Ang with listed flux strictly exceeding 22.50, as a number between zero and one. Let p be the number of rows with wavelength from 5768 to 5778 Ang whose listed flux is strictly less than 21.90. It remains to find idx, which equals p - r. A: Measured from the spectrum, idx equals 8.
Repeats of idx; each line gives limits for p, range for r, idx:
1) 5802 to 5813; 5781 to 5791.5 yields 0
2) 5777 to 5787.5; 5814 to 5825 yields 8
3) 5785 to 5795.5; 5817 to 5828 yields 5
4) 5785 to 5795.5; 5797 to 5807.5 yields 4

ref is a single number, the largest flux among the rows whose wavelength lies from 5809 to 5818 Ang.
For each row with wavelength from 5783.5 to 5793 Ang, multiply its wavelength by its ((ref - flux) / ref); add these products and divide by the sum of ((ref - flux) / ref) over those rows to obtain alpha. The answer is 5787.6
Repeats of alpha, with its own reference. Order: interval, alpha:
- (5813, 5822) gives 5818.2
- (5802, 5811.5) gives 5803.8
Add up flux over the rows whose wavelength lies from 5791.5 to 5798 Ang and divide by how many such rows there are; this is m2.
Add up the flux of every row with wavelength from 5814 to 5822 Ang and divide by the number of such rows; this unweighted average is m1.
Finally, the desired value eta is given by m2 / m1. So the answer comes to 1.03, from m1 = 21.9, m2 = 22.5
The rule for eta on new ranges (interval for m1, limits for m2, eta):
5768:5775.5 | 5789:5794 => 1.02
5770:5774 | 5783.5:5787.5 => 0.98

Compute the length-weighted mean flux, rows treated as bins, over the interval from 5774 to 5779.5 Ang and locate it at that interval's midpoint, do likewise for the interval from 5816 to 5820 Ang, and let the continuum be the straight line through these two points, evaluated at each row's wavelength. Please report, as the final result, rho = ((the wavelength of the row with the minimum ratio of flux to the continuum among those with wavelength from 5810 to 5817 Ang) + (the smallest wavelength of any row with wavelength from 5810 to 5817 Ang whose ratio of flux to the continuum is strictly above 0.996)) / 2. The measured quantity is 5813.5 Ang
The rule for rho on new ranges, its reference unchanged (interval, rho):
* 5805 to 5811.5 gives 5808.2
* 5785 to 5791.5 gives 5787.5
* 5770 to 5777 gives 5773.5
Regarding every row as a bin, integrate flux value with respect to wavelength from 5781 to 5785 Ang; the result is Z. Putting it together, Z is 85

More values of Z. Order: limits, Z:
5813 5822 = 198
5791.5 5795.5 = 89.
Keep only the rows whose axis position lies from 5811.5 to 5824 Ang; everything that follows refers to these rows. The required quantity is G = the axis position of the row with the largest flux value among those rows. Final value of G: 5812.20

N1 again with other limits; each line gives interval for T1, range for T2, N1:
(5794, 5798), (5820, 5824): 0.97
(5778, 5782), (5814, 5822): 0.67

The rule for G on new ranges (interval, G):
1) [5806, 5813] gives 5806.85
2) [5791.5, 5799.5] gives 5798.83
